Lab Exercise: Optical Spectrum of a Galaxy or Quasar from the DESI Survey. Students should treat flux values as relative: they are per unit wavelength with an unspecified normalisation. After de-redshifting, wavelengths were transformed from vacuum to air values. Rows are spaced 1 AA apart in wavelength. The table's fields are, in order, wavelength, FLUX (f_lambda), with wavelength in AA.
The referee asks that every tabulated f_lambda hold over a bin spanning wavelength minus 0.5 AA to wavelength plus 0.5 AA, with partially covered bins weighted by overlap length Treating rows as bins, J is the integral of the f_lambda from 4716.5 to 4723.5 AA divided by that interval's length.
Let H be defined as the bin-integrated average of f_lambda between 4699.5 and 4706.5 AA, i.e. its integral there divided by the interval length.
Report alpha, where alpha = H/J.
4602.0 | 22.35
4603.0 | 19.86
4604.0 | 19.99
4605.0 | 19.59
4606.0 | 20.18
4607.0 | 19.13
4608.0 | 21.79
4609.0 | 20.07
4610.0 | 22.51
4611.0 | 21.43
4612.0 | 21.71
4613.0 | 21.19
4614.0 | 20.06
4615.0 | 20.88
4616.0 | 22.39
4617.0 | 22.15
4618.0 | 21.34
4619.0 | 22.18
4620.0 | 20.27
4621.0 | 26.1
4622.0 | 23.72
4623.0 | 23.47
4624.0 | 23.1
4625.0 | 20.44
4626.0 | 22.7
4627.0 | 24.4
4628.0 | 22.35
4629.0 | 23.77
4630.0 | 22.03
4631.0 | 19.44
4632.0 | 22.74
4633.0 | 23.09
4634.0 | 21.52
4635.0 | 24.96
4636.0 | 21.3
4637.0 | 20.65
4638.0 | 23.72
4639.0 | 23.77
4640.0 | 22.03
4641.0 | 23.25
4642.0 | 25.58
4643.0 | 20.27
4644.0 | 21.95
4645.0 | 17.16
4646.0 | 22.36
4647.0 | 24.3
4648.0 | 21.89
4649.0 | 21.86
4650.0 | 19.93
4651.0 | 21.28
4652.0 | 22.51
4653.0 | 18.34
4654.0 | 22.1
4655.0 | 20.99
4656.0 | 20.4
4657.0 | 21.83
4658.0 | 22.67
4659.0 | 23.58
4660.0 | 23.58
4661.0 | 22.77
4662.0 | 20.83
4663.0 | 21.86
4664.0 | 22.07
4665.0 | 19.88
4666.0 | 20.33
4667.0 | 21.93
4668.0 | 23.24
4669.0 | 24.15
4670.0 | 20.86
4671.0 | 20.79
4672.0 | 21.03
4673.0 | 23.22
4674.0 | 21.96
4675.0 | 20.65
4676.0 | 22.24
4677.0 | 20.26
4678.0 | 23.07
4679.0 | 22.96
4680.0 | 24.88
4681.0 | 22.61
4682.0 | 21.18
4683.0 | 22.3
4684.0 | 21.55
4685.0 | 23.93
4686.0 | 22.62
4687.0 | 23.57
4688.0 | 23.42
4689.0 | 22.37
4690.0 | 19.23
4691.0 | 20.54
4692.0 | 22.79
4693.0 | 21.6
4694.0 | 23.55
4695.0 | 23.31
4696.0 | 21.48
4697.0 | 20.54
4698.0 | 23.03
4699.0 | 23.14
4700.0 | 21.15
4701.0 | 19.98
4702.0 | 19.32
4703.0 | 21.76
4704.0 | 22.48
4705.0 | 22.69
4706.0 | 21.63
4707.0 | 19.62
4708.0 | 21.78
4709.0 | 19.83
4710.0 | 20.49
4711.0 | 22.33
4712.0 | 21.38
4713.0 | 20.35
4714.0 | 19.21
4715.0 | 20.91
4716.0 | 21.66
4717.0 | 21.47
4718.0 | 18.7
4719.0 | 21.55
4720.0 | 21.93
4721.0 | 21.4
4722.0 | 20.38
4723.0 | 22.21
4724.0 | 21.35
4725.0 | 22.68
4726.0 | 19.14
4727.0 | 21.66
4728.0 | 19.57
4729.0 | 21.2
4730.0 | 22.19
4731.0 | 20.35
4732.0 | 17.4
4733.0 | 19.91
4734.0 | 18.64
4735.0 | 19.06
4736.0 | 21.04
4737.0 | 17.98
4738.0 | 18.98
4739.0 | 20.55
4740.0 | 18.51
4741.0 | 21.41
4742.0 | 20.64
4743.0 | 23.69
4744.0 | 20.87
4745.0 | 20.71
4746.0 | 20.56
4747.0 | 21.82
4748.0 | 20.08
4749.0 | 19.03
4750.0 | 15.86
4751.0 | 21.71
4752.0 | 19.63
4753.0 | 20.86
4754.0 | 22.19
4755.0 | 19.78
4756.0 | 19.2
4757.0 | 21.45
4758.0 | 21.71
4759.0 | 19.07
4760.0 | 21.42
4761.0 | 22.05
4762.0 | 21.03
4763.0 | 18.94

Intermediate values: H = 21.3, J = 21.1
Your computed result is 1.01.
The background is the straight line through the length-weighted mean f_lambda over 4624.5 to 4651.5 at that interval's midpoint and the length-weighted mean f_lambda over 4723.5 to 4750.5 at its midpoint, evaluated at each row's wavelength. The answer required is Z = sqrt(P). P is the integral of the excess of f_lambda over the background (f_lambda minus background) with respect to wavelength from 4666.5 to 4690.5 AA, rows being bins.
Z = 4.6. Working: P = 21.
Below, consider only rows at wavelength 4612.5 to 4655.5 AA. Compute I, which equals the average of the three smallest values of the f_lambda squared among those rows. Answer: 336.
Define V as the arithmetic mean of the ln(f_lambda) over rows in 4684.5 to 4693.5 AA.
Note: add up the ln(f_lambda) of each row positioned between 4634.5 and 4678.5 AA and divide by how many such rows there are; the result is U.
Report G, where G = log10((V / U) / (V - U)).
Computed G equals 1.80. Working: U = 3.08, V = 3.10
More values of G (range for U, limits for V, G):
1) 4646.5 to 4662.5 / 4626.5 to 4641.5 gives 1.45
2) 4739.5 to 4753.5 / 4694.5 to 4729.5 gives 1.40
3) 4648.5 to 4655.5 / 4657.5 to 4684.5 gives 1.30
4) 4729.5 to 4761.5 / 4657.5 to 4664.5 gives 0.99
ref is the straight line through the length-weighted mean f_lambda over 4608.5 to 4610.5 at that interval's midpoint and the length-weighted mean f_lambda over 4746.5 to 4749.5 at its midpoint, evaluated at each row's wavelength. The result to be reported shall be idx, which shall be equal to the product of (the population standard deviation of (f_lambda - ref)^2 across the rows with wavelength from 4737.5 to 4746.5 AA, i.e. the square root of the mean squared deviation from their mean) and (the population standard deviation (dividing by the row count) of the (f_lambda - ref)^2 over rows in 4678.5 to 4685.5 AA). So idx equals 19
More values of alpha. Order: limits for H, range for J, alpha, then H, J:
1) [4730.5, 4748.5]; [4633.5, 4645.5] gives 0.91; 20.1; 22.2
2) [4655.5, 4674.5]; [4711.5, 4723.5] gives 1.05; 21.9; 20.9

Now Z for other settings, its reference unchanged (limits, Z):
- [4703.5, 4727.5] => 3.5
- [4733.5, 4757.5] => 2.0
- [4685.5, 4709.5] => 4.2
